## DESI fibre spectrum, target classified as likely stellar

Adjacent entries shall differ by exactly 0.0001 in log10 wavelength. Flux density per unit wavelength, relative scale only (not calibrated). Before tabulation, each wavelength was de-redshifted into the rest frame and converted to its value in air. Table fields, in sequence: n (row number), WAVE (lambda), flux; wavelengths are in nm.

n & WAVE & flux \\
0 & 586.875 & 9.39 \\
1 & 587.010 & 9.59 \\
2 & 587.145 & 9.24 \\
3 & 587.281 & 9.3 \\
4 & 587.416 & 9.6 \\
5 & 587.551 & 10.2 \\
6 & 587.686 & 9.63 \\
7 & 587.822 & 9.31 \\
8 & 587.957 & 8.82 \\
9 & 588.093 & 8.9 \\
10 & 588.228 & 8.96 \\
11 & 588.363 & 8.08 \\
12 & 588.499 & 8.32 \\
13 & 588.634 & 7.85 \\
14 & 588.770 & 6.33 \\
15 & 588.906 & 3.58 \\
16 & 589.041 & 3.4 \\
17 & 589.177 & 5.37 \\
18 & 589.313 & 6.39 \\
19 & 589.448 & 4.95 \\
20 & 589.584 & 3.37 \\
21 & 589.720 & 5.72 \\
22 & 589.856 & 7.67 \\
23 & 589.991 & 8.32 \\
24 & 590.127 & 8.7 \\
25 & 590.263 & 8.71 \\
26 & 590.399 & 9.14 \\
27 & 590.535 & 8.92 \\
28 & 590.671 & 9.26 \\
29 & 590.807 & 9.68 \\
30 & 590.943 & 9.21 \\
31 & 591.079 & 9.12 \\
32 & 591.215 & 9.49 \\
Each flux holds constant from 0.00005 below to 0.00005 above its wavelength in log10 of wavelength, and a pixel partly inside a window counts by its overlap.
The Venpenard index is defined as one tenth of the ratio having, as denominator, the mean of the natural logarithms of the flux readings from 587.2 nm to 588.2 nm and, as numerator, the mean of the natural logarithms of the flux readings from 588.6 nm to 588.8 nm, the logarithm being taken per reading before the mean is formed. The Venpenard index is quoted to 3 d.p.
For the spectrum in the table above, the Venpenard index 0.087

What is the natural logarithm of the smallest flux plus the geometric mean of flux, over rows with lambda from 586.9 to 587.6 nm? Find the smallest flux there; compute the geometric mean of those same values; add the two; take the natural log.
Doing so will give 2.9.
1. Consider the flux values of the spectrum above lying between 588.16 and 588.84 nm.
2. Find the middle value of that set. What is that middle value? 8.08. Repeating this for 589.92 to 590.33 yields 8.70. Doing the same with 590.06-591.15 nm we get 9.13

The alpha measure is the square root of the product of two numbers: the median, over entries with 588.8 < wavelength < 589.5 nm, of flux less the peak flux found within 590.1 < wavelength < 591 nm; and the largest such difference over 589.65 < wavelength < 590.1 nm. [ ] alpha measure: 2.5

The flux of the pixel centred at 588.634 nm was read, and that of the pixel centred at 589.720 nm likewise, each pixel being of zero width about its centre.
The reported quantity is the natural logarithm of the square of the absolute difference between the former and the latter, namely 2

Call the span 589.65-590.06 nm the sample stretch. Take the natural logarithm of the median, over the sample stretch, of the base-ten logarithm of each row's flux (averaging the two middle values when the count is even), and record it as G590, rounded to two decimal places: -0.12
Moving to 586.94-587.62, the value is -0.02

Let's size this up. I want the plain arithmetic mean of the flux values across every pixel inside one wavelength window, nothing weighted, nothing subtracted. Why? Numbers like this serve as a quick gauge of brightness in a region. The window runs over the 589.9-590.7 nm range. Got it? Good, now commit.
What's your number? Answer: 8.8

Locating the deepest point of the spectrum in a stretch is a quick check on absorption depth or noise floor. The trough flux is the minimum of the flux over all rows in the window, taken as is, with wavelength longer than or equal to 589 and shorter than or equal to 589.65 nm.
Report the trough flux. 3.37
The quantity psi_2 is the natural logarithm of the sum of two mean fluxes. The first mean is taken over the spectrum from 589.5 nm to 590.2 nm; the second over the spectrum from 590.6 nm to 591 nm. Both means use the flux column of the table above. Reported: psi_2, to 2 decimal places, 2.78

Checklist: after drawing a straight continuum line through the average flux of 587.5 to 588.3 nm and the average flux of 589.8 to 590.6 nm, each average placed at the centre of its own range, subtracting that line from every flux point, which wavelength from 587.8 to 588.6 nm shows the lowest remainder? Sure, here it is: 588.363 nm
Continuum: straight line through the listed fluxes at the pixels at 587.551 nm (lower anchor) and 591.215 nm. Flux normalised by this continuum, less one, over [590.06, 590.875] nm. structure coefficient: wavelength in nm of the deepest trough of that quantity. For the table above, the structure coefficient 590.127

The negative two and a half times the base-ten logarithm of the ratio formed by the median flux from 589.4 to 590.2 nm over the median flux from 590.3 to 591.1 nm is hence 0.3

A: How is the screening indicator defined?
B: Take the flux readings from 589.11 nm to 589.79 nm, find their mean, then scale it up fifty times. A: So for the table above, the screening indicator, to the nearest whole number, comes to 258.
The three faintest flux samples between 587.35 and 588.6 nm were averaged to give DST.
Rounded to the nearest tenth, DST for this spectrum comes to 8.4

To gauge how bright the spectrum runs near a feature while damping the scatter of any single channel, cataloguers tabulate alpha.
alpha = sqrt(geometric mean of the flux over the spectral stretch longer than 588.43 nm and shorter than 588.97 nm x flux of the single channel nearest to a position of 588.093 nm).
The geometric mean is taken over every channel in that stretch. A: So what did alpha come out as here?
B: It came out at 7.4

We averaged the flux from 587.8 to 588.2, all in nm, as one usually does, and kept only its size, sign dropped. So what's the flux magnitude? 9.0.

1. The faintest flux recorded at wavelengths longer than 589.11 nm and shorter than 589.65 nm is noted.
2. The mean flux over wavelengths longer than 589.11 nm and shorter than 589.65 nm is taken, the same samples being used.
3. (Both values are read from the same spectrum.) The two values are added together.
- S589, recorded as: 8.4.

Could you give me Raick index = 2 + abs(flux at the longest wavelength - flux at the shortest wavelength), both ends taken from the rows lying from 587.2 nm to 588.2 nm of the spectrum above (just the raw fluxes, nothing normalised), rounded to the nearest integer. 2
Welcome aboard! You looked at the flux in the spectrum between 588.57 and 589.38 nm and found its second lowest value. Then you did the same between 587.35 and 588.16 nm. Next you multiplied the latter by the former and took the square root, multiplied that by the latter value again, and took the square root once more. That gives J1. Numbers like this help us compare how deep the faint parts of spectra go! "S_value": 7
